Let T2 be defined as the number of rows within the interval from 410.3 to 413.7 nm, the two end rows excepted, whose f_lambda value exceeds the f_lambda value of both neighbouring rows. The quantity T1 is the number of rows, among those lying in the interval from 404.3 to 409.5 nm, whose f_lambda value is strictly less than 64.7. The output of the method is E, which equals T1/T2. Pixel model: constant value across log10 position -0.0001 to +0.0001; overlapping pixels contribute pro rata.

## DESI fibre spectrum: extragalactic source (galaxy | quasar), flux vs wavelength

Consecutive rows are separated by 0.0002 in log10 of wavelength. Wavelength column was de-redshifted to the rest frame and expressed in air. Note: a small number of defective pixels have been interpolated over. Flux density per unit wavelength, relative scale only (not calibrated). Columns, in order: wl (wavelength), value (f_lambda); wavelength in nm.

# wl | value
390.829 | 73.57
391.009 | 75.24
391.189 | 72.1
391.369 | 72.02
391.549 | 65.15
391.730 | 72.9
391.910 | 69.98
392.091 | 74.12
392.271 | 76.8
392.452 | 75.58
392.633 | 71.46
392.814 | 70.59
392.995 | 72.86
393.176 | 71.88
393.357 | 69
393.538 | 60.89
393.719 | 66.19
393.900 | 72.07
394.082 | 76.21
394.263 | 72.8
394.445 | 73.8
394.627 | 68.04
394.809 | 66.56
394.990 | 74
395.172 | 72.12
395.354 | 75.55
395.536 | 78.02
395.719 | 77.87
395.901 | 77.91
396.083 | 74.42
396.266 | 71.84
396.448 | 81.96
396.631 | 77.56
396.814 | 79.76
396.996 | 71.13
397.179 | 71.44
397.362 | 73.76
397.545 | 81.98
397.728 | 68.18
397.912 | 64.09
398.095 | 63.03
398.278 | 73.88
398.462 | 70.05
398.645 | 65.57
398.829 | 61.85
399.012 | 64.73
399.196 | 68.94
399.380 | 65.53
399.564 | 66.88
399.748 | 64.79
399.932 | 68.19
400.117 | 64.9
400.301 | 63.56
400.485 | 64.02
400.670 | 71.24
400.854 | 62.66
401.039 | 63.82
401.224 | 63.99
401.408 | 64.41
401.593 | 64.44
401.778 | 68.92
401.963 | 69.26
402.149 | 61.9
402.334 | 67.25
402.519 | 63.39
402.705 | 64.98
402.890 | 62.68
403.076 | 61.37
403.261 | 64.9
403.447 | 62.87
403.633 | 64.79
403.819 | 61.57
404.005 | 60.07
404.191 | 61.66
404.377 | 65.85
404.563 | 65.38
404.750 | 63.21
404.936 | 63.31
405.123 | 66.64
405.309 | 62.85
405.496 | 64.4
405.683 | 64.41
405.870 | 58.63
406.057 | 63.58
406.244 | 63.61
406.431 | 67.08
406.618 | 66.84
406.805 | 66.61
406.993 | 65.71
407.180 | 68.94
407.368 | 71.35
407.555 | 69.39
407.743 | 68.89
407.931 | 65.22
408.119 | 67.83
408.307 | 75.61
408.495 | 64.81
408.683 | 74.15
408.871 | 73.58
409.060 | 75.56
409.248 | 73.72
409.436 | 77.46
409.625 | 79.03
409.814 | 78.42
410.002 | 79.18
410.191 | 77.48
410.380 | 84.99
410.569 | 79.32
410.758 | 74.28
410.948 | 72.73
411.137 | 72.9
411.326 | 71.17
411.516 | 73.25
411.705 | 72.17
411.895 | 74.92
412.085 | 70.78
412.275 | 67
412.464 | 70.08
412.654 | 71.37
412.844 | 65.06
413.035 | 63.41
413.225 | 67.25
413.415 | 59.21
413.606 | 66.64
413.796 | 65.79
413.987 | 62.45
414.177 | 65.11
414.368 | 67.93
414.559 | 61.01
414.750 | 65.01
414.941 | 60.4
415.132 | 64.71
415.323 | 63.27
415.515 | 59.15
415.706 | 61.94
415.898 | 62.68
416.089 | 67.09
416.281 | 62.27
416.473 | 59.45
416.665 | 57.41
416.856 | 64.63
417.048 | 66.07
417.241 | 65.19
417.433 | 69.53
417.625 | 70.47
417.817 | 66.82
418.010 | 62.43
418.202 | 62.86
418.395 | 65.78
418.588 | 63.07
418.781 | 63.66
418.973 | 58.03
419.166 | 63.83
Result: 1.6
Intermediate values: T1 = 8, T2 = 5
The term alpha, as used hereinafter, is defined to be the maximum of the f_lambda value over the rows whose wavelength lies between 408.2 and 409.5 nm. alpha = 77.46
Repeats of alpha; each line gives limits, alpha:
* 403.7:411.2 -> 84.99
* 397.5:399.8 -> 81.98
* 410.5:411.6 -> 79.32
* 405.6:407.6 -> 71.35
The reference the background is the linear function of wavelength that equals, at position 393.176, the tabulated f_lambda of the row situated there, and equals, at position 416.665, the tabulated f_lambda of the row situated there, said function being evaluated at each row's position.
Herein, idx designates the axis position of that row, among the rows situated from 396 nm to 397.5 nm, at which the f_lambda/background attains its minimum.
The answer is 396.996 nm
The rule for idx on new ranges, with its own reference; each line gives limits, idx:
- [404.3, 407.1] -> 405.870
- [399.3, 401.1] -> 400.854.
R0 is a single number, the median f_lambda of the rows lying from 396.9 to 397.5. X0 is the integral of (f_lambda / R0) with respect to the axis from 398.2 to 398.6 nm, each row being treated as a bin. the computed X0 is 0.40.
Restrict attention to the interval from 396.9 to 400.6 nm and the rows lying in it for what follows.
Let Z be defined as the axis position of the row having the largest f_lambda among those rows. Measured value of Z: 397.545 nm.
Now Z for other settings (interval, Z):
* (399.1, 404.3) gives 400.670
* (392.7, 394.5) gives 394.082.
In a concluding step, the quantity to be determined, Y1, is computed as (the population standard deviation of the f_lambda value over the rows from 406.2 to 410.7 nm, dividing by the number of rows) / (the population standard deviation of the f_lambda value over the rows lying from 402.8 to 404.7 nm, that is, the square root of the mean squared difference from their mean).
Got 3.04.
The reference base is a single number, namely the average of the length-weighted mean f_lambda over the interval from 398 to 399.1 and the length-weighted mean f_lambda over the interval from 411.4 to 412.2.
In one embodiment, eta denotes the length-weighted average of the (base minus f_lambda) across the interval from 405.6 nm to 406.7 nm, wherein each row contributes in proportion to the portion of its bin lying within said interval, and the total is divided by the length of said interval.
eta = 6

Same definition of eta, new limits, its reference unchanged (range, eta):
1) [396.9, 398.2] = -1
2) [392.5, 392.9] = -2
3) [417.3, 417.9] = 1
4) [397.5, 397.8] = -5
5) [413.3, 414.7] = 5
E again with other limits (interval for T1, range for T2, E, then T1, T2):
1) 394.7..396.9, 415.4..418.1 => 0.0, 0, 3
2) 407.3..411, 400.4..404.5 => 0.0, 0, 6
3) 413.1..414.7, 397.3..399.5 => 1.0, 3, 3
